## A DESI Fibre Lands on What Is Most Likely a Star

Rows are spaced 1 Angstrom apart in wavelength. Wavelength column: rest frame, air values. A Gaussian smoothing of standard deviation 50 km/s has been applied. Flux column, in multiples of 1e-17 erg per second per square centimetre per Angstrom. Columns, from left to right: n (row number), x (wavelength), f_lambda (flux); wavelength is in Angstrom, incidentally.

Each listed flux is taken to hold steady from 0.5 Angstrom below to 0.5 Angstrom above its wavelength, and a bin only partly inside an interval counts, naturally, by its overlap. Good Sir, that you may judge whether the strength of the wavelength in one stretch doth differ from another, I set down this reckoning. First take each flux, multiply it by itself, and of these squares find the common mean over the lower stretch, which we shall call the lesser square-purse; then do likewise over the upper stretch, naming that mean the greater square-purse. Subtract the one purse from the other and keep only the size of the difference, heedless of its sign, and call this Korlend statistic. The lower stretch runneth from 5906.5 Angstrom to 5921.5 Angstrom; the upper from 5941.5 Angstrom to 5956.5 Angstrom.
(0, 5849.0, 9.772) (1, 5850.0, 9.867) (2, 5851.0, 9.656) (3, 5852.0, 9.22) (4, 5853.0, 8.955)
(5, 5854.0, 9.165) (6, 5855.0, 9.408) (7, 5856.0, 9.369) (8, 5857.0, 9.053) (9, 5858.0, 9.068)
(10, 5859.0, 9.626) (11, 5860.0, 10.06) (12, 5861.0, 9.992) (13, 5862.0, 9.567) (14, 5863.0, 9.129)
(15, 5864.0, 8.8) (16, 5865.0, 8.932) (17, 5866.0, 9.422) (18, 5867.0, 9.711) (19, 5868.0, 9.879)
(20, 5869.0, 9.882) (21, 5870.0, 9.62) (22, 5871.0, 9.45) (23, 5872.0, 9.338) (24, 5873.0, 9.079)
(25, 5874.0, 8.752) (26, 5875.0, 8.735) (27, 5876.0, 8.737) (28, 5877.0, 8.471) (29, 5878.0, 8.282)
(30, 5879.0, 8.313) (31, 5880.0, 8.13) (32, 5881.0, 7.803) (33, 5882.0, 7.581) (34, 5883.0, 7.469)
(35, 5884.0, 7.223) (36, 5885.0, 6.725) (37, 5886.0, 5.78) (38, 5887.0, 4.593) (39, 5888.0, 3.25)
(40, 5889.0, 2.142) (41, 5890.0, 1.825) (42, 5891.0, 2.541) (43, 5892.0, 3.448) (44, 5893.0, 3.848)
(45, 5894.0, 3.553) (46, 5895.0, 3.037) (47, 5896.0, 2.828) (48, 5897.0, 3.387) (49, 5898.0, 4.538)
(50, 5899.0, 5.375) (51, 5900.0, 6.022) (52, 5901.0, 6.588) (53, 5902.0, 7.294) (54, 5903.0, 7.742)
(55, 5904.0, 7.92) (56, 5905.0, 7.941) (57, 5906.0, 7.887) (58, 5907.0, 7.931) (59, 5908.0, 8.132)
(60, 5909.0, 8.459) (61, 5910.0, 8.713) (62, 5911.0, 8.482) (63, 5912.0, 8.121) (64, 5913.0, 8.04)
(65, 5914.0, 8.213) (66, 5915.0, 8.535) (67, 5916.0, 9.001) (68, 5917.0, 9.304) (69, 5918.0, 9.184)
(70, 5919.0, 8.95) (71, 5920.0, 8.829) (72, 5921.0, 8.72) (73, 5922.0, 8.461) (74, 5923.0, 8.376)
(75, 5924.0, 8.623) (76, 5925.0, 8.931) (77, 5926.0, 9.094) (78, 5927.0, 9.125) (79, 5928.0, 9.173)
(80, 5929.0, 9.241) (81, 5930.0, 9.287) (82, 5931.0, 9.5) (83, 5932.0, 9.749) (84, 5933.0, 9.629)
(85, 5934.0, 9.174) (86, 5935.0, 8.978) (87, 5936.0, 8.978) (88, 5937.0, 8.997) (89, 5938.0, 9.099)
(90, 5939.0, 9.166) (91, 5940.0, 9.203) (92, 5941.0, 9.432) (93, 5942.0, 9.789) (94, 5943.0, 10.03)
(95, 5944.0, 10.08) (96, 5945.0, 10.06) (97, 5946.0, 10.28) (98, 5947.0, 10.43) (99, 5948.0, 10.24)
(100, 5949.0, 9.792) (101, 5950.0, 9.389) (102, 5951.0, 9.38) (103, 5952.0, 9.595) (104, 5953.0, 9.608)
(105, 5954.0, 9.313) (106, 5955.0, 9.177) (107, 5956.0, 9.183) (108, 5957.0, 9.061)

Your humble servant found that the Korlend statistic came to 22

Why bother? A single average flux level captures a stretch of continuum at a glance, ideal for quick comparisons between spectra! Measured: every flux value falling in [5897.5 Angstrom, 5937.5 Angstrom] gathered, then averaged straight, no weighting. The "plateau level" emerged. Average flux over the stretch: 8.4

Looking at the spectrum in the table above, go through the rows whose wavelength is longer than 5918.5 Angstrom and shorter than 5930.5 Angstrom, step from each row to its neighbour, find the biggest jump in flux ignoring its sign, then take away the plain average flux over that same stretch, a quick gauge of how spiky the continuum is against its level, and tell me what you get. -8.6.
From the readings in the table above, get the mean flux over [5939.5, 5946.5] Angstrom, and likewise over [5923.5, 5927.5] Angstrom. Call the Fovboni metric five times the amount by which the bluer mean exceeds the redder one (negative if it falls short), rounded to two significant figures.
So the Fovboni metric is -4.5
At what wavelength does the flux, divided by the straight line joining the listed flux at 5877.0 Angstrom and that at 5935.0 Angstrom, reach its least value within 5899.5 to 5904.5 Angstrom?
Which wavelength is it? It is 5900.0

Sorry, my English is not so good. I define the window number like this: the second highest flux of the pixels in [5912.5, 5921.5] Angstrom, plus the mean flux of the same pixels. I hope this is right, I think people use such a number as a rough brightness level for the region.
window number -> 18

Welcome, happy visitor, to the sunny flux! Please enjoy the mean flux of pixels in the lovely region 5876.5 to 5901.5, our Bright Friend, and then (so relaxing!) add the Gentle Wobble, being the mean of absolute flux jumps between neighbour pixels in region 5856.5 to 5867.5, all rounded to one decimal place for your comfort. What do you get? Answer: 5.6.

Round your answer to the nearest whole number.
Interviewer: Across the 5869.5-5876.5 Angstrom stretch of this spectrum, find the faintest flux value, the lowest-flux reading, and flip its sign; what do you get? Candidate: -9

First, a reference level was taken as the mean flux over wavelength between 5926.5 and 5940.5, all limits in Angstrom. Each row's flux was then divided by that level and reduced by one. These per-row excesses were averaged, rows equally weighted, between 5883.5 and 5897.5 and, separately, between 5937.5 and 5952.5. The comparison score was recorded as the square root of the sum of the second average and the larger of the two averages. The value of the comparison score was 0.33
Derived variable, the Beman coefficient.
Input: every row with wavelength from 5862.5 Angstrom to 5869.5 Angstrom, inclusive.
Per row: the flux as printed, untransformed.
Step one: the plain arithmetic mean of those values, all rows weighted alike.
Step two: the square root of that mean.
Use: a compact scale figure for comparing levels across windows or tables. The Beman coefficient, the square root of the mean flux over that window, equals 3.06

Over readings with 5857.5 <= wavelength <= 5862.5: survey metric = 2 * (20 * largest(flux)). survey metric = 402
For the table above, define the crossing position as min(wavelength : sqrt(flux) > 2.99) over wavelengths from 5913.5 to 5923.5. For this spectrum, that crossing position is 5916.0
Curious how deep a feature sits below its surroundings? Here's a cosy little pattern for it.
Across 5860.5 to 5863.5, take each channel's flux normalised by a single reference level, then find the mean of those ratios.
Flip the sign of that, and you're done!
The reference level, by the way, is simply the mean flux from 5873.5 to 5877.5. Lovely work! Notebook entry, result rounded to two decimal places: -1.10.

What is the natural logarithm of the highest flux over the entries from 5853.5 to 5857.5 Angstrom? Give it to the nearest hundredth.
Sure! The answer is 2.24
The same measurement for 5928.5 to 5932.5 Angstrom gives 2.28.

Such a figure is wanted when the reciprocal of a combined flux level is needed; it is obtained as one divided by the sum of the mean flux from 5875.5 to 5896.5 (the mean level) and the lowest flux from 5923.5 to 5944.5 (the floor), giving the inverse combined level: 0.071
